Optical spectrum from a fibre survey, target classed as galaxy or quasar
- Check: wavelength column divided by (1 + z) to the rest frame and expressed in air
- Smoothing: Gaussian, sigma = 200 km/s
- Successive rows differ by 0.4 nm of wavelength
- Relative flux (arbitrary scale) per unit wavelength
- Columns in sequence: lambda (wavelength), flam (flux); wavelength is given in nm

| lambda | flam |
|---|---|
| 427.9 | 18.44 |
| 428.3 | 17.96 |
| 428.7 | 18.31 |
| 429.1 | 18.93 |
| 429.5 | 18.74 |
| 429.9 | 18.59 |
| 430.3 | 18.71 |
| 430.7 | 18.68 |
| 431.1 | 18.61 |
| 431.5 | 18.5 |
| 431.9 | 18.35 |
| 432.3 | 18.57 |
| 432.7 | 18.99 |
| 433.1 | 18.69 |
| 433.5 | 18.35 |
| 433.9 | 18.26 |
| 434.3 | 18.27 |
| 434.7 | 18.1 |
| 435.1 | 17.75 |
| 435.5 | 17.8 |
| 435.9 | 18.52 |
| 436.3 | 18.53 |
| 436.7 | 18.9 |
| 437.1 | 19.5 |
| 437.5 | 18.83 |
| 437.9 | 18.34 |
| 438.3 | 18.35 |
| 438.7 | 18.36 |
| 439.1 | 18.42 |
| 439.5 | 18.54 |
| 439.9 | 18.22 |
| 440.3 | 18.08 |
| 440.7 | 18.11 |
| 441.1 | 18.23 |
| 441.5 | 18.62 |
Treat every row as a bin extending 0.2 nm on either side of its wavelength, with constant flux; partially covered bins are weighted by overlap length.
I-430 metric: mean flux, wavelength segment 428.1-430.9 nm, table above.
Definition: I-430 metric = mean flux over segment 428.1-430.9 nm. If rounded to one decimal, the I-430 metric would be 18.6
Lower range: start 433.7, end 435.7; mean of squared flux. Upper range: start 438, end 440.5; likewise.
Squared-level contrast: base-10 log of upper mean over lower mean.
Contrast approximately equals 0.014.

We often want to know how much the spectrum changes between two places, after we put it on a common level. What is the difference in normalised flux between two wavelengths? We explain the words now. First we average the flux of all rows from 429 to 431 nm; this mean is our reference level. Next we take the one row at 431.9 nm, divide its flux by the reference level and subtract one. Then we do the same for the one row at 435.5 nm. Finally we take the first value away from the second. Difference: -0.029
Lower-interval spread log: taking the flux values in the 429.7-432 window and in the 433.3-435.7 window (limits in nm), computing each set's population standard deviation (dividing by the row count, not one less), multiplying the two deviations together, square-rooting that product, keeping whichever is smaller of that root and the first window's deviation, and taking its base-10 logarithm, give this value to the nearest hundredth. -0.92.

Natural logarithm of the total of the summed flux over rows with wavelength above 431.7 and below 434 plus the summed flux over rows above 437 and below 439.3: 5.41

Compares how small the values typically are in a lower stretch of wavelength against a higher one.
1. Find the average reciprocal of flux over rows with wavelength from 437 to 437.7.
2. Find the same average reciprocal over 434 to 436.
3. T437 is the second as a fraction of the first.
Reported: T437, 1.06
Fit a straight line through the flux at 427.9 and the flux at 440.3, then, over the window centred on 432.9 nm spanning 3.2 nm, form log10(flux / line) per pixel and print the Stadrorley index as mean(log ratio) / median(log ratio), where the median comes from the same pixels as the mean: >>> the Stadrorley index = 1.7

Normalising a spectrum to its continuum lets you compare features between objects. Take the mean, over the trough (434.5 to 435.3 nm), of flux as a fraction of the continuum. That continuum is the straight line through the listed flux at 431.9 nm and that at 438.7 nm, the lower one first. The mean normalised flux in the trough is 0.98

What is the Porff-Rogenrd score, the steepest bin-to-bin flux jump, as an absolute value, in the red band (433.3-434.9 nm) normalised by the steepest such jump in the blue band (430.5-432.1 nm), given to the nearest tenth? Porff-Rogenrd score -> 1.1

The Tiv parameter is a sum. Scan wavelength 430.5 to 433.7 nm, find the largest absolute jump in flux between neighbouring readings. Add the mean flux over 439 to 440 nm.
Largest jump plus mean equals 18.8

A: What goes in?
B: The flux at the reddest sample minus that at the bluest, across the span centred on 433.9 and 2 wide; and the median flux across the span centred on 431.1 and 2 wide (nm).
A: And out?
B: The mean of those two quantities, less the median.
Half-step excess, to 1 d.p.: -9.6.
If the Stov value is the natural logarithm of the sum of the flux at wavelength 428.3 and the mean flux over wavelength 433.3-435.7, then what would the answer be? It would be 3.58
